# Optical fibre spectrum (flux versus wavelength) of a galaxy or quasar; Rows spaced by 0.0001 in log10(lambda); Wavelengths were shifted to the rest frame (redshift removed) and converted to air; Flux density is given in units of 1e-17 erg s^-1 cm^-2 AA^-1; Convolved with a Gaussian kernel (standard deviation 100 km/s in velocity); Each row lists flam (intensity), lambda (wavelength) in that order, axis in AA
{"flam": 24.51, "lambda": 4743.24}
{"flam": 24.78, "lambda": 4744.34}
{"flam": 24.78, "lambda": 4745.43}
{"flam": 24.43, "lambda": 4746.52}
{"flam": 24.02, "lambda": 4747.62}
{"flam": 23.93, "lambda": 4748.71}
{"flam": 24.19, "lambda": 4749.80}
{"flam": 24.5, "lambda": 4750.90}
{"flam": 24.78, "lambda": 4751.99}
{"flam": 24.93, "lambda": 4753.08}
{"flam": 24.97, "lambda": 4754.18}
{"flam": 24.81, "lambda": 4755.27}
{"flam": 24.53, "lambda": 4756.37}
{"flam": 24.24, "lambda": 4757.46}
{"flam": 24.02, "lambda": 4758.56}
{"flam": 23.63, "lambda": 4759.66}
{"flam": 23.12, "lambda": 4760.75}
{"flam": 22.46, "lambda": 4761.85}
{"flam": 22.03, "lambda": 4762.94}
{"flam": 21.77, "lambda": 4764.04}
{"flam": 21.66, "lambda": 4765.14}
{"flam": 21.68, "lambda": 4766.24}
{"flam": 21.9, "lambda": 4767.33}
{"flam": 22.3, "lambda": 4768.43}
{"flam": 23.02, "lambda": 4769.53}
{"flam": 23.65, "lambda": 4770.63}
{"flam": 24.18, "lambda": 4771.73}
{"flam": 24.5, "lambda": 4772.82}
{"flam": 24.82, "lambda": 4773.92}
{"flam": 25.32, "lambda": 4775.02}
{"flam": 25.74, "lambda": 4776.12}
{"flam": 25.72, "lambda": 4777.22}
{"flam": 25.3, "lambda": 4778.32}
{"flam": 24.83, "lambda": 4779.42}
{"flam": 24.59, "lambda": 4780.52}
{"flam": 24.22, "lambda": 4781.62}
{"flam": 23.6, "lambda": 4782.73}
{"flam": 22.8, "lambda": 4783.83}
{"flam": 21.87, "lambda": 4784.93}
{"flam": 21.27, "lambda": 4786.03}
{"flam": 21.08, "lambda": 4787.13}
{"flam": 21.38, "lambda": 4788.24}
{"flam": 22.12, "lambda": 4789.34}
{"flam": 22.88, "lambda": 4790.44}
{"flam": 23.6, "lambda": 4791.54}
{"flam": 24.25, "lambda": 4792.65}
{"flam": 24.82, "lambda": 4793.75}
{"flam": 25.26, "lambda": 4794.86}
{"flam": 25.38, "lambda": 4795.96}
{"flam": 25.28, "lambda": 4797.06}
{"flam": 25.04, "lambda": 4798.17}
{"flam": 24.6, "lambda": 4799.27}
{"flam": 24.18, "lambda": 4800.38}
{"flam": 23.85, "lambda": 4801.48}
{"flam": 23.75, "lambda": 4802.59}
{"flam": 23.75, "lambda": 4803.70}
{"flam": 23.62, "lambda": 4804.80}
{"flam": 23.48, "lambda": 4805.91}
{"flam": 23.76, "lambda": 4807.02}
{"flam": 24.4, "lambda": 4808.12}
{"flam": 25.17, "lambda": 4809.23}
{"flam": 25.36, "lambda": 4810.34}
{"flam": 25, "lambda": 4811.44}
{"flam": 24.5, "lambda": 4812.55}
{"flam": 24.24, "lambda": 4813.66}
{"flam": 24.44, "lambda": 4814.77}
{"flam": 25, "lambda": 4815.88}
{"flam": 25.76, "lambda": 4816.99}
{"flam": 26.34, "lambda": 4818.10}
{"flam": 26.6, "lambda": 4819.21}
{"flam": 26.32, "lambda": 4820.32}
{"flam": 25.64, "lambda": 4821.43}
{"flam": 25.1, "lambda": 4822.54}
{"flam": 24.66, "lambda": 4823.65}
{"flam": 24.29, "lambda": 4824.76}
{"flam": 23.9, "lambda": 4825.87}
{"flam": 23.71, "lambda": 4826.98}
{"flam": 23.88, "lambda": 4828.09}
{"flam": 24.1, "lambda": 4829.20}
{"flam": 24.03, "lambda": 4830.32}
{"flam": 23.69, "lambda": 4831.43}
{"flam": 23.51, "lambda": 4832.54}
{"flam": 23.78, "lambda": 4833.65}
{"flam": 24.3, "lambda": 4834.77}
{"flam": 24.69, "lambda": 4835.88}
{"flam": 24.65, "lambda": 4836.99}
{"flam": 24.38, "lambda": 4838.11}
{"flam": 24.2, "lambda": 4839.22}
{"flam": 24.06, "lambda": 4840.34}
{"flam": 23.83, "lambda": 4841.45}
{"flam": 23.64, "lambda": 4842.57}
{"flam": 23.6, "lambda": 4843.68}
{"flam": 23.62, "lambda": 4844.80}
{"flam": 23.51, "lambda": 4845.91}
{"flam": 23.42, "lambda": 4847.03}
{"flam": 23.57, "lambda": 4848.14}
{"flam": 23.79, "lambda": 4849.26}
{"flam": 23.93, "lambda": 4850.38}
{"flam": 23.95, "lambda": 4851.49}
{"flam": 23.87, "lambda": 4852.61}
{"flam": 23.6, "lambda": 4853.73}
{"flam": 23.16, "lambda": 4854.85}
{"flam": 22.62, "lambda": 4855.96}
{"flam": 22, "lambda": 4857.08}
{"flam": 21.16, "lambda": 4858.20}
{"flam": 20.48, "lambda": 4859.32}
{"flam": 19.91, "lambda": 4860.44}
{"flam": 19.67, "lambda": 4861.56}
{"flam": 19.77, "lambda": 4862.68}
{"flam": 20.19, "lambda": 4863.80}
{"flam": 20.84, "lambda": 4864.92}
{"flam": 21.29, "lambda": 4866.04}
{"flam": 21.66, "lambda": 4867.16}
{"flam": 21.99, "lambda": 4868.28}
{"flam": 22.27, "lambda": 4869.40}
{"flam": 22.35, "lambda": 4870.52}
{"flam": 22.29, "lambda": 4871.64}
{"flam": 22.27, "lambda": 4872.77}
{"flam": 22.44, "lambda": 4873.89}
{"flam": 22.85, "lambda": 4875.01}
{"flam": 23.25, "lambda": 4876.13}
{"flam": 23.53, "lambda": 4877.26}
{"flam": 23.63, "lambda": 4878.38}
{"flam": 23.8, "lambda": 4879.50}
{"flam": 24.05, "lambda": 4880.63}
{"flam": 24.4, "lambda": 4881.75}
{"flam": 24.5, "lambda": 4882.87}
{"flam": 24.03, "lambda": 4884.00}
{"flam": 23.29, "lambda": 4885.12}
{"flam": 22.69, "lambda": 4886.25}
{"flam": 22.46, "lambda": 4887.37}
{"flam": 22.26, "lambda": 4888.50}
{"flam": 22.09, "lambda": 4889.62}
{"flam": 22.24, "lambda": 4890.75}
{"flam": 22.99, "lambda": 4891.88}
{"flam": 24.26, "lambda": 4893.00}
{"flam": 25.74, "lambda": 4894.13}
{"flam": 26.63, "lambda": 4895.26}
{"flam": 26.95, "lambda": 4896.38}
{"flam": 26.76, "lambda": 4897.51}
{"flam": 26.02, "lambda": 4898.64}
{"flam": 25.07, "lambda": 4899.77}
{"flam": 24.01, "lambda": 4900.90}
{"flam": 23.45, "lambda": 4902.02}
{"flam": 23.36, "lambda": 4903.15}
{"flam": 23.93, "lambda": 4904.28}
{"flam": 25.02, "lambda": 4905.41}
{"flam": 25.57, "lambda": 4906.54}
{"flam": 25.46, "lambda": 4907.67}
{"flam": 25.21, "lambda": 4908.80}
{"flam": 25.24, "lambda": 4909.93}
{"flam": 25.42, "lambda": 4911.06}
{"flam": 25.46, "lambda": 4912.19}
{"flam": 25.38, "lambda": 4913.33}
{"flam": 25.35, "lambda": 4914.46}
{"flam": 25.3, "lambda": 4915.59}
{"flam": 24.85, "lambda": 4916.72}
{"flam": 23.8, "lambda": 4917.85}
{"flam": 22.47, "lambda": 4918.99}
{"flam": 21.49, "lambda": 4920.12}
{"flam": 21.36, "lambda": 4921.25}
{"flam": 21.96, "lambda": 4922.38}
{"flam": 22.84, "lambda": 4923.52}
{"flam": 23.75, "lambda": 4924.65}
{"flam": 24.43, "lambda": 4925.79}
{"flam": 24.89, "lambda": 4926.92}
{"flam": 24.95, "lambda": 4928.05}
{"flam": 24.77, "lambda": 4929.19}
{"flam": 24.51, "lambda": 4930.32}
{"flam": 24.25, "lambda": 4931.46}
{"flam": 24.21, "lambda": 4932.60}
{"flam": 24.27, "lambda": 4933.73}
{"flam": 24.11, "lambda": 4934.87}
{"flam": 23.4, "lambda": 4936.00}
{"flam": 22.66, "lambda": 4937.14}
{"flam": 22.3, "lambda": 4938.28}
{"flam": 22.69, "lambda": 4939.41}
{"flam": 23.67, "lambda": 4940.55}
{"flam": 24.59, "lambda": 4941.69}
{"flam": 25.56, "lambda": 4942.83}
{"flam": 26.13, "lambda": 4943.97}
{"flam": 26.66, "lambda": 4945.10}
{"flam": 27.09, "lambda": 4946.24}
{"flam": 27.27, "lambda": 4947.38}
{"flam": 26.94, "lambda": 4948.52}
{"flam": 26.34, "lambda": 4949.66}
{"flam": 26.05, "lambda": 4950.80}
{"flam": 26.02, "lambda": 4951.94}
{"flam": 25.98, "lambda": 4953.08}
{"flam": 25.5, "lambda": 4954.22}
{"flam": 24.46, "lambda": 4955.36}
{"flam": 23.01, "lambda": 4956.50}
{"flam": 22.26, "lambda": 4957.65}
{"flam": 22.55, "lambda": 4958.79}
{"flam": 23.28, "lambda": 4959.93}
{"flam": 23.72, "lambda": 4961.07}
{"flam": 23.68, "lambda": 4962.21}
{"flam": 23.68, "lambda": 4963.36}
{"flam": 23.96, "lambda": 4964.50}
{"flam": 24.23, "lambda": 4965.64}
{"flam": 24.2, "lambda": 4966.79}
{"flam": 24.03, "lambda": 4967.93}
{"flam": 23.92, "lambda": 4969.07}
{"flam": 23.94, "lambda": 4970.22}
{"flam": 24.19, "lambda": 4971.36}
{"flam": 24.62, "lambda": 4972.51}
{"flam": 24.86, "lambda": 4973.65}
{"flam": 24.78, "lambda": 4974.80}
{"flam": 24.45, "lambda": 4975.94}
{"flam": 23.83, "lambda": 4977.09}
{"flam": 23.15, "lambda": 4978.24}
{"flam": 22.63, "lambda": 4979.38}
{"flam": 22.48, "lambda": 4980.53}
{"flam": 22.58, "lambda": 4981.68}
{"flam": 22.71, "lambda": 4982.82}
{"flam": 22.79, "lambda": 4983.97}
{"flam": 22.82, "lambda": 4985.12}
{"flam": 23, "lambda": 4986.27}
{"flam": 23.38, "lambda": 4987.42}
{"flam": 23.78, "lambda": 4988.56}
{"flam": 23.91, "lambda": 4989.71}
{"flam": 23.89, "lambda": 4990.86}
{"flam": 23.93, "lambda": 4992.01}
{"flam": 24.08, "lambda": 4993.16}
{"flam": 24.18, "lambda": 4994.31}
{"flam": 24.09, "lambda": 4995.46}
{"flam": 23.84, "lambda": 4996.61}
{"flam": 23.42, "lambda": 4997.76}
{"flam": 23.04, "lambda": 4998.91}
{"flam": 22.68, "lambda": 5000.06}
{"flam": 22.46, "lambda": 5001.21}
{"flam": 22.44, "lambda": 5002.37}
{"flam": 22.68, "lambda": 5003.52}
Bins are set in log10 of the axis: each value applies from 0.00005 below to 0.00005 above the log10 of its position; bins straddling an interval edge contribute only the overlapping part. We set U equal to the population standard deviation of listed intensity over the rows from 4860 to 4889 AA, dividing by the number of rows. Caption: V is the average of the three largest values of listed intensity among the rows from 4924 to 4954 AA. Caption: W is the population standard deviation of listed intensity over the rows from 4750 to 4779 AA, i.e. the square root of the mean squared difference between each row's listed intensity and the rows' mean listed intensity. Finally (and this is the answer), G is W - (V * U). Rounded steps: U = 1.39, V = 27.1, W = 1.31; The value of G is -36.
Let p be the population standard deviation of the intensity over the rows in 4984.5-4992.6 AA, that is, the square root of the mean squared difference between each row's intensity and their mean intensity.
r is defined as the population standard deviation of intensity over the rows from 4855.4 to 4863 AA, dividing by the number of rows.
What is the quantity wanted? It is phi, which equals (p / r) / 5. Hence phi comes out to 0.08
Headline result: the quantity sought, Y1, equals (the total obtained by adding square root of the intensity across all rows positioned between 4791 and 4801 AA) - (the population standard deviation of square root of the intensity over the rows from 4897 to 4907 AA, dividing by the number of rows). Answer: 44.6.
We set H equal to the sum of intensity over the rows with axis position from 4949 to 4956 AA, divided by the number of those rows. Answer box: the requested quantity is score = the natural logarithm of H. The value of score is 3.25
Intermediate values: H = 25.7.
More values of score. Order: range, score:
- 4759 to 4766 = 3.11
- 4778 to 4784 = 3.19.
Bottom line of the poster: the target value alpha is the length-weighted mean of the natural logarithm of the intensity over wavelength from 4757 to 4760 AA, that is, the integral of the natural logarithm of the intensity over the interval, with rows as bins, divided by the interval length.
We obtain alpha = 3.17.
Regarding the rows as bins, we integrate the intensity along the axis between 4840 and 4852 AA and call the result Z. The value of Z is 285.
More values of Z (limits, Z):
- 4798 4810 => 290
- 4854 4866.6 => 265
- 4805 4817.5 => 308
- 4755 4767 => 276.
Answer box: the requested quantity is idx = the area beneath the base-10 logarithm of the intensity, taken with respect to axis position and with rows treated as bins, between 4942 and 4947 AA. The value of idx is 7.1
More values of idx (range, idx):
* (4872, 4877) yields 6.8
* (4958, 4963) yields 6.8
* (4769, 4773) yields 5.5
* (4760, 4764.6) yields 6.2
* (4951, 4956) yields 7.0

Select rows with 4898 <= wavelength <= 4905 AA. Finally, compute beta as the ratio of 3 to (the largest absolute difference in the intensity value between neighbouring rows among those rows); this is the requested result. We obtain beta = 3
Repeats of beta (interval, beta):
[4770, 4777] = 6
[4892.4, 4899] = 2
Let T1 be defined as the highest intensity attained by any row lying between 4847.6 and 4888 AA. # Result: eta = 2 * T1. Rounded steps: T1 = 24.5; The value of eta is 49.0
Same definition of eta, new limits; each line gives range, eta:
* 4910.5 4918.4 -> 50.9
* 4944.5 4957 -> 54.5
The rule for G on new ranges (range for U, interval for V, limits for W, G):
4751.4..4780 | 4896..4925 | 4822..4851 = -35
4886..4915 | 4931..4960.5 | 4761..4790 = -38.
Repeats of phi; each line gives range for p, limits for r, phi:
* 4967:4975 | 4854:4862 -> 0.06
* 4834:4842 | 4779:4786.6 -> 0.04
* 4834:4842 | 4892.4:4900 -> 0.06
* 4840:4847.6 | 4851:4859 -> 0.04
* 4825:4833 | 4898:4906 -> 0.04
